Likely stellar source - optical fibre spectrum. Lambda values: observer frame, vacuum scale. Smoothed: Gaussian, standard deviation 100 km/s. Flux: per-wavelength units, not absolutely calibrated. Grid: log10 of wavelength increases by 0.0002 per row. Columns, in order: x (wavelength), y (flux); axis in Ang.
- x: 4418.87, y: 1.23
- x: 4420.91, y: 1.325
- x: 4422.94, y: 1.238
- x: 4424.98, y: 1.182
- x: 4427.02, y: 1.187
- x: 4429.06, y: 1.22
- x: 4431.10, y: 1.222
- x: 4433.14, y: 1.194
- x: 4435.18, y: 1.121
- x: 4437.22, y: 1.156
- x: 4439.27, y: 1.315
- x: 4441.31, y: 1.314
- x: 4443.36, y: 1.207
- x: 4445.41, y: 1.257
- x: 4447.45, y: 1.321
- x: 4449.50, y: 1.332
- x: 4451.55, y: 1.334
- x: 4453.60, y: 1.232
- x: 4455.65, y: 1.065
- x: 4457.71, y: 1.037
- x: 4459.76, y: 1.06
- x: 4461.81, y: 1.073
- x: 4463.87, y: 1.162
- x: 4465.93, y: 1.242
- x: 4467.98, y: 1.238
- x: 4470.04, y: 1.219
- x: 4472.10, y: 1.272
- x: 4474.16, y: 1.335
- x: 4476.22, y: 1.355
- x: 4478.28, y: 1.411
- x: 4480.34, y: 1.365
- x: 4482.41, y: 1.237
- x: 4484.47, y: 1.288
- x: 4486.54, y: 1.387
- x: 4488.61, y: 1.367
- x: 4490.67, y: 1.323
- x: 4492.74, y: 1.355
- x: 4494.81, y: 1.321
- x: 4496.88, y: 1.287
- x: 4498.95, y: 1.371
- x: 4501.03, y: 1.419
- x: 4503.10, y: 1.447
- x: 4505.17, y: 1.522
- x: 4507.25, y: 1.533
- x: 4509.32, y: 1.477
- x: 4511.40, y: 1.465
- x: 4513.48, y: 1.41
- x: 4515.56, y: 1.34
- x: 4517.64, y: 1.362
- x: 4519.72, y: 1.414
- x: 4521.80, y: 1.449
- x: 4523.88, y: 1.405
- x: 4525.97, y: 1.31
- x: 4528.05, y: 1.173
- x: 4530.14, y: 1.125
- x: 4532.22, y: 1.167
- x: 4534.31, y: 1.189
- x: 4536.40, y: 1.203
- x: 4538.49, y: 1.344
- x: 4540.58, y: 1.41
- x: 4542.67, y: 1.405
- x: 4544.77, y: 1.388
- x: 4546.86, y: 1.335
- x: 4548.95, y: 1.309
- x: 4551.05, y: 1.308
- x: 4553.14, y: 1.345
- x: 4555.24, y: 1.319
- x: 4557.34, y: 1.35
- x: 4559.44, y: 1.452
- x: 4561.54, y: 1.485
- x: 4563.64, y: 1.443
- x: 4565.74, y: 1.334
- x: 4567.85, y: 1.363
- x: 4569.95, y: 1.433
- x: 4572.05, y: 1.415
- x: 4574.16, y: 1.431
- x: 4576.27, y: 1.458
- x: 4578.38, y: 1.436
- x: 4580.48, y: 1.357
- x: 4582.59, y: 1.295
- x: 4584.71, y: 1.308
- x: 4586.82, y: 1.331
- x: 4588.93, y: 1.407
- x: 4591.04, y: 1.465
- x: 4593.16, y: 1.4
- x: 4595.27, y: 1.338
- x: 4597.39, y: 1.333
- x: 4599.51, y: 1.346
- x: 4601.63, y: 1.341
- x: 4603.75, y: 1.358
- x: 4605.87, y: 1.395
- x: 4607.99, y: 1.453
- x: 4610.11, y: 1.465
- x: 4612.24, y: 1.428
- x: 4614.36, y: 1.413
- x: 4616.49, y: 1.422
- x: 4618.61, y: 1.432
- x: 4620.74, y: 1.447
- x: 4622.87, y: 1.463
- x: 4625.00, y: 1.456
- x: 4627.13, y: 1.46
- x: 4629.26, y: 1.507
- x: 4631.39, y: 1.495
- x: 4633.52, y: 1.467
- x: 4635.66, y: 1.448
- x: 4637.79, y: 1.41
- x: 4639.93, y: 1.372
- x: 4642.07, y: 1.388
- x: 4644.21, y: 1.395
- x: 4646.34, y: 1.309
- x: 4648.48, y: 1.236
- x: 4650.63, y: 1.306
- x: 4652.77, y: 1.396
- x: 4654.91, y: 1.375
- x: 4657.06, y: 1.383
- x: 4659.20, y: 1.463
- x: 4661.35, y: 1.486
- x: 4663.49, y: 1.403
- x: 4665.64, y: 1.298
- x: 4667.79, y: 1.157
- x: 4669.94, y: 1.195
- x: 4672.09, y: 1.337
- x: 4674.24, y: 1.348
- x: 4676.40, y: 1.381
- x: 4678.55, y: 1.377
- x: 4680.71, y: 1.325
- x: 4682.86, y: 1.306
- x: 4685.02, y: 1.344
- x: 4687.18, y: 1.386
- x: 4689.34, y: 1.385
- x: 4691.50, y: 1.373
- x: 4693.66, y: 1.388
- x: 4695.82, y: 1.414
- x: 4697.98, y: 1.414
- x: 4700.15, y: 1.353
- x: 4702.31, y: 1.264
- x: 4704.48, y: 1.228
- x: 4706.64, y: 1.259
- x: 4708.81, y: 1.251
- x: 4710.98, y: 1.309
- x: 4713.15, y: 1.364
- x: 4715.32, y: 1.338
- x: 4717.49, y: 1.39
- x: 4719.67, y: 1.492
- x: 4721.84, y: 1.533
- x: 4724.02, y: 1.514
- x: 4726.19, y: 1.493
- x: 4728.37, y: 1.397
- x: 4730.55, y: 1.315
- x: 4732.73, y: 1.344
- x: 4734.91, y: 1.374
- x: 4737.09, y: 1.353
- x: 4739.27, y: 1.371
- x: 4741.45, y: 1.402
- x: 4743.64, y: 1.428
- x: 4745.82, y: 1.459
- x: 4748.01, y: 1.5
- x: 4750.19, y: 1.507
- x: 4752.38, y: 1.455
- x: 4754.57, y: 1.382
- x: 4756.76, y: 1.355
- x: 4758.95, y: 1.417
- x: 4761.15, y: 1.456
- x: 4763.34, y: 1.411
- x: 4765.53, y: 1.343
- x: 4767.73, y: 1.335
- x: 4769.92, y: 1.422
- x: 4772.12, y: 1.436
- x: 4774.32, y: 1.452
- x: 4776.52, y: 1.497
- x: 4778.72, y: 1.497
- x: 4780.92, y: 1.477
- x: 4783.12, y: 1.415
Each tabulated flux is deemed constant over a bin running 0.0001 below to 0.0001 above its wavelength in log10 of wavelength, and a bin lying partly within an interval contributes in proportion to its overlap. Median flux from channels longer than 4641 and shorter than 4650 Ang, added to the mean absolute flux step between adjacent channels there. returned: 1.404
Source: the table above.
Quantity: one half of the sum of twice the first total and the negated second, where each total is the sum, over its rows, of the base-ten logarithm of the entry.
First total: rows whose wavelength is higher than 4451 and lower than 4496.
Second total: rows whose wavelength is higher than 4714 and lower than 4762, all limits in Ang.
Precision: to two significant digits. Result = 0.48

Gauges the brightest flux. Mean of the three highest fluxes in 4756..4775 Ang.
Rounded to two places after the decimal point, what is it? 1.45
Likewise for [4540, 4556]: 1.40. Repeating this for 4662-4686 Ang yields 1.39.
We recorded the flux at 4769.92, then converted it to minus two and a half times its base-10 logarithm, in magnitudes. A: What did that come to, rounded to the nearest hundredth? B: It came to -0.38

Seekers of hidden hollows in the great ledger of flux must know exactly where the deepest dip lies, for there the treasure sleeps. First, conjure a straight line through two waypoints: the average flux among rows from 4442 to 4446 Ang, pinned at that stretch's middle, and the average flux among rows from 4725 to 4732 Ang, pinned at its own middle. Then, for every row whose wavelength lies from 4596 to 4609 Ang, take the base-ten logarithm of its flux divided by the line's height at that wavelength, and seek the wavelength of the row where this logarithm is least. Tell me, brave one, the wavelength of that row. 4597.39 Ang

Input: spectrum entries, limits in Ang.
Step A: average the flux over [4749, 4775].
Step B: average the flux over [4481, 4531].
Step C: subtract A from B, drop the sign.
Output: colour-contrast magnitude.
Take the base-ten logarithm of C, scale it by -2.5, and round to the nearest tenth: 3.3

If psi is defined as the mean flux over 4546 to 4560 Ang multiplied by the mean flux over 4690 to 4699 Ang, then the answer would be 1.88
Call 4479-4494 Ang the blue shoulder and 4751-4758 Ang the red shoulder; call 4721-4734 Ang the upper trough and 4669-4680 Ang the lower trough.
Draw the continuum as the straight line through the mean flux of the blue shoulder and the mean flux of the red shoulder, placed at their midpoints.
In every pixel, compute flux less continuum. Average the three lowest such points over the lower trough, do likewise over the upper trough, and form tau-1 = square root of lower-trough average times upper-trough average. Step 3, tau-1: 0.06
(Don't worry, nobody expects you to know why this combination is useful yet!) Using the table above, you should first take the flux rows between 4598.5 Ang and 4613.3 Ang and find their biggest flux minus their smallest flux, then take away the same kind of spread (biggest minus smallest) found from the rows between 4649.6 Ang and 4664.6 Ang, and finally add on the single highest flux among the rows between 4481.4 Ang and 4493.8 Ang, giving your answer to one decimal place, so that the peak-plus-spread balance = 1.3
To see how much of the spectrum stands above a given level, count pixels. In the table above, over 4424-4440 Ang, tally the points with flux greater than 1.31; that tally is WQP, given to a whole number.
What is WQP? 1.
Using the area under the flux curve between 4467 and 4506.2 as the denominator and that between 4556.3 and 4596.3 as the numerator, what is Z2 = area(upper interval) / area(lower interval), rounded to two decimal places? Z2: 1.06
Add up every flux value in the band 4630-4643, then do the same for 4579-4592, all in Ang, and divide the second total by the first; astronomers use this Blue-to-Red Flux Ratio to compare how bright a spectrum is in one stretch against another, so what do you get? 0.95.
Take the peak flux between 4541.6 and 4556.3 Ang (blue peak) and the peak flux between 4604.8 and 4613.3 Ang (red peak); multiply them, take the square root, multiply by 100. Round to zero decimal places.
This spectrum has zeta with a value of 143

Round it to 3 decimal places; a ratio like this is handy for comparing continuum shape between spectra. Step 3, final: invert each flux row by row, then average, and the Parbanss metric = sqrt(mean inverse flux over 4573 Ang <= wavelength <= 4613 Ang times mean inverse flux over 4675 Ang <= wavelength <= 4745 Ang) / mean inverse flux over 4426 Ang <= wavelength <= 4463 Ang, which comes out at 0.868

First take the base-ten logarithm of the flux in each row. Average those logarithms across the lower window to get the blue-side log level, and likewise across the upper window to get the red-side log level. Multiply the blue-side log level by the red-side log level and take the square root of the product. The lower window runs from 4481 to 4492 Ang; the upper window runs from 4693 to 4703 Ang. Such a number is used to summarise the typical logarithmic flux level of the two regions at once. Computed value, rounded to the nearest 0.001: 0.128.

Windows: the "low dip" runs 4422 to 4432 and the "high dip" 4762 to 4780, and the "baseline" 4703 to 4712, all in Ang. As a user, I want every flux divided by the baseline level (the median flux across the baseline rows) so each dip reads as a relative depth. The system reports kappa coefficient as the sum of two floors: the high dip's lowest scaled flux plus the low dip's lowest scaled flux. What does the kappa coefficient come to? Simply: 2.01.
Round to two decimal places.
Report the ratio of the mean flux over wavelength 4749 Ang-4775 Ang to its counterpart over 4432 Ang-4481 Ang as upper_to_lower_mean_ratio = 1.15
